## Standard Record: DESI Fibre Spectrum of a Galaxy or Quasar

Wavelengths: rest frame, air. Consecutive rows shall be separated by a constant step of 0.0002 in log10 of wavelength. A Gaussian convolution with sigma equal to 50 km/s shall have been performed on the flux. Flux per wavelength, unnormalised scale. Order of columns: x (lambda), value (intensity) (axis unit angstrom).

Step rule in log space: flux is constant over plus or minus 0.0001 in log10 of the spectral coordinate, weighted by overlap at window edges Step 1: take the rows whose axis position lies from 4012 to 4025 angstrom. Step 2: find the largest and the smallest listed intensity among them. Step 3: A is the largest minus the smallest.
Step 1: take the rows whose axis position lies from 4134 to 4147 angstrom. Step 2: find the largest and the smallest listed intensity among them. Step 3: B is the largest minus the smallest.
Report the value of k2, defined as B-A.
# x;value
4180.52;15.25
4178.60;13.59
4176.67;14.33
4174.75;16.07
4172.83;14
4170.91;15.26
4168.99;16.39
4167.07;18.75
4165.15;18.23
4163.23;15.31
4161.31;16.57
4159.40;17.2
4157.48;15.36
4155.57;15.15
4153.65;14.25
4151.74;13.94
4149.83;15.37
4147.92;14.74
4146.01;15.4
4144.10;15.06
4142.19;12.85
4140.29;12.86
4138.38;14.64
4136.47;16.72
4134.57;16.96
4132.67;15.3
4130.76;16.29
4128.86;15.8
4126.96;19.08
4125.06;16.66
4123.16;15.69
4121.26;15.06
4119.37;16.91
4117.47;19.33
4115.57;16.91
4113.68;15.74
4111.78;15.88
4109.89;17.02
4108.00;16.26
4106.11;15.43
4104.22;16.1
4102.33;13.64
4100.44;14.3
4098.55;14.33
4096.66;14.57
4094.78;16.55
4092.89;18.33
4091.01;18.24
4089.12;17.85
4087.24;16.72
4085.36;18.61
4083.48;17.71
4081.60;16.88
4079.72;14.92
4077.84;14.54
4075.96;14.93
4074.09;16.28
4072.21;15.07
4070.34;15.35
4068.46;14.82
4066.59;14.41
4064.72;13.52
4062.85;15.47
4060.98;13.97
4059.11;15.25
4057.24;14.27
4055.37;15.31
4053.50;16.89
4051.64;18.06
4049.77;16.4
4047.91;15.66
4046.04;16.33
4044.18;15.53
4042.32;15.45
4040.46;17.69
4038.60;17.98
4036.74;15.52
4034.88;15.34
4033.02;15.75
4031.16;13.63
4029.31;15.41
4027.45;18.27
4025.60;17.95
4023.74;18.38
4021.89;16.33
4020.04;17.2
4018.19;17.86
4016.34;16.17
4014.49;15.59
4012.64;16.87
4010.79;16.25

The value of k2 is 1.3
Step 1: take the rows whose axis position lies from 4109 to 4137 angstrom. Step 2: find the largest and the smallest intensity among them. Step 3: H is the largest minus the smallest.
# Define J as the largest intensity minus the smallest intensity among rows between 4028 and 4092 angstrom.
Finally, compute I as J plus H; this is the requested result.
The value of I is 9.4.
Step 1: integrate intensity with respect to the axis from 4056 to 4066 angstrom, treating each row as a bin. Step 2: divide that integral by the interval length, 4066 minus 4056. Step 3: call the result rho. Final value 14.5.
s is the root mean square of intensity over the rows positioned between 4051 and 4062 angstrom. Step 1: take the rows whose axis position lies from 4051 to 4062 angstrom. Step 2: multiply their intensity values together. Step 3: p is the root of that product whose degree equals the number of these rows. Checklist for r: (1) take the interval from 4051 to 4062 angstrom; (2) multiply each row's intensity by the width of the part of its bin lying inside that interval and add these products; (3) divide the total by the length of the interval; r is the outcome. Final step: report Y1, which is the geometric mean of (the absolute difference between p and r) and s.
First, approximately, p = 15.6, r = 15.6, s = 15.7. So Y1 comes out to 0.2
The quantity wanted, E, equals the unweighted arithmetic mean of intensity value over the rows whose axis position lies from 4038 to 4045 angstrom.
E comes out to 16.66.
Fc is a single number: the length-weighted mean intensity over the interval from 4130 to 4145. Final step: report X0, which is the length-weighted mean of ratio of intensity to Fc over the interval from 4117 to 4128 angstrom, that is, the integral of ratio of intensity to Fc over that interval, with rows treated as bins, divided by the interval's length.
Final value 1.13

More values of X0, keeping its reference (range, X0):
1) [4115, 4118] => 1.20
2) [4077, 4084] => 1.06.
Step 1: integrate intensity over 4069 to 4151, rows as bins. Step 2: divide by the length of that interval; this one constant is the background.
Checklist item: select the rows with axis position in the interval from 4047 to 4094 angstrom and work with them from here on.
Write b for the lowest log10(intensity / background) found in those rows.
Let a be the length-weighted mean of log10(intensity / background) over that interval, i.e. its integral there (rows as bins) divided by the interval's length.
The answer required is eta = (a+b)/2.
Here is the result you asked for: -0.04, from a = -0.001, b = -0.072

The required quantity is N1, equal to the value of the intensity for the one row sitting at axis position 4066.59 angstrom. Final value 14.41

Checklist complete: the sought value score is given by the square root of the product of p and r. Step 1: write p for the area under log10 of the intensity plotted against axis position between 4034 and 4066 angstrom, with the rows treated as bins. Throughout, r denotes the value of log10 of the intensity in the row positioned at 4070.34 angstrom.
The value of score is 6.74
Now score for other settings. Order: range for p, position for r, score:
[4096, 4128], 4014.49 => 6.78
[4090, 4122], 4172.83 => 6.65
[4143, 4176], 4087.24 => 6.94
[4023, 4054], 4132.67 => 6.68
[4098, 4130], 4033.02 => 6.80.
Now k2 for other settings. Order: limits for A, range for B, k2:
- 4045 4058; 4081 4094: -1.9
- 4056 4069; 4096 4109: 0.7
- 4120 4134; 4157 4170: -0.6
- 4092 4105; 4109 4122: -0.4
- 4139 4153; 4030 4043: 1.8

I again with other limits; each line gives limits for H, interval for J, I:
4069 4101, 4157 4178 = 9.1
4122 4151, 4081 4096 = 8.3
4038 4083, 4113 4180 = 11.0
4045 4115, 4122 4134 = 8.9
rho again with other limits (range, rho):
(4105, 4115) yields 16.1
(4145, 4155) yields 14.8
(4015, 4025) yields 17.1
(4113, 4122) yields 16.9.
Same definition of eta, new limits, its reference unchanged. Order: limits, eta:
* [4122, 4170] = -0.05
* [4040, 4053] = 0.00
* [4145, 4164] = -0.04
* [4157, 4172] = 0.00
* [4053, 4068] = -0.05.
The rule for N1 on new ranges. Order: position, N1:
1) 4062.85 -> 15.47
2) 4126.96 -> 19.08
